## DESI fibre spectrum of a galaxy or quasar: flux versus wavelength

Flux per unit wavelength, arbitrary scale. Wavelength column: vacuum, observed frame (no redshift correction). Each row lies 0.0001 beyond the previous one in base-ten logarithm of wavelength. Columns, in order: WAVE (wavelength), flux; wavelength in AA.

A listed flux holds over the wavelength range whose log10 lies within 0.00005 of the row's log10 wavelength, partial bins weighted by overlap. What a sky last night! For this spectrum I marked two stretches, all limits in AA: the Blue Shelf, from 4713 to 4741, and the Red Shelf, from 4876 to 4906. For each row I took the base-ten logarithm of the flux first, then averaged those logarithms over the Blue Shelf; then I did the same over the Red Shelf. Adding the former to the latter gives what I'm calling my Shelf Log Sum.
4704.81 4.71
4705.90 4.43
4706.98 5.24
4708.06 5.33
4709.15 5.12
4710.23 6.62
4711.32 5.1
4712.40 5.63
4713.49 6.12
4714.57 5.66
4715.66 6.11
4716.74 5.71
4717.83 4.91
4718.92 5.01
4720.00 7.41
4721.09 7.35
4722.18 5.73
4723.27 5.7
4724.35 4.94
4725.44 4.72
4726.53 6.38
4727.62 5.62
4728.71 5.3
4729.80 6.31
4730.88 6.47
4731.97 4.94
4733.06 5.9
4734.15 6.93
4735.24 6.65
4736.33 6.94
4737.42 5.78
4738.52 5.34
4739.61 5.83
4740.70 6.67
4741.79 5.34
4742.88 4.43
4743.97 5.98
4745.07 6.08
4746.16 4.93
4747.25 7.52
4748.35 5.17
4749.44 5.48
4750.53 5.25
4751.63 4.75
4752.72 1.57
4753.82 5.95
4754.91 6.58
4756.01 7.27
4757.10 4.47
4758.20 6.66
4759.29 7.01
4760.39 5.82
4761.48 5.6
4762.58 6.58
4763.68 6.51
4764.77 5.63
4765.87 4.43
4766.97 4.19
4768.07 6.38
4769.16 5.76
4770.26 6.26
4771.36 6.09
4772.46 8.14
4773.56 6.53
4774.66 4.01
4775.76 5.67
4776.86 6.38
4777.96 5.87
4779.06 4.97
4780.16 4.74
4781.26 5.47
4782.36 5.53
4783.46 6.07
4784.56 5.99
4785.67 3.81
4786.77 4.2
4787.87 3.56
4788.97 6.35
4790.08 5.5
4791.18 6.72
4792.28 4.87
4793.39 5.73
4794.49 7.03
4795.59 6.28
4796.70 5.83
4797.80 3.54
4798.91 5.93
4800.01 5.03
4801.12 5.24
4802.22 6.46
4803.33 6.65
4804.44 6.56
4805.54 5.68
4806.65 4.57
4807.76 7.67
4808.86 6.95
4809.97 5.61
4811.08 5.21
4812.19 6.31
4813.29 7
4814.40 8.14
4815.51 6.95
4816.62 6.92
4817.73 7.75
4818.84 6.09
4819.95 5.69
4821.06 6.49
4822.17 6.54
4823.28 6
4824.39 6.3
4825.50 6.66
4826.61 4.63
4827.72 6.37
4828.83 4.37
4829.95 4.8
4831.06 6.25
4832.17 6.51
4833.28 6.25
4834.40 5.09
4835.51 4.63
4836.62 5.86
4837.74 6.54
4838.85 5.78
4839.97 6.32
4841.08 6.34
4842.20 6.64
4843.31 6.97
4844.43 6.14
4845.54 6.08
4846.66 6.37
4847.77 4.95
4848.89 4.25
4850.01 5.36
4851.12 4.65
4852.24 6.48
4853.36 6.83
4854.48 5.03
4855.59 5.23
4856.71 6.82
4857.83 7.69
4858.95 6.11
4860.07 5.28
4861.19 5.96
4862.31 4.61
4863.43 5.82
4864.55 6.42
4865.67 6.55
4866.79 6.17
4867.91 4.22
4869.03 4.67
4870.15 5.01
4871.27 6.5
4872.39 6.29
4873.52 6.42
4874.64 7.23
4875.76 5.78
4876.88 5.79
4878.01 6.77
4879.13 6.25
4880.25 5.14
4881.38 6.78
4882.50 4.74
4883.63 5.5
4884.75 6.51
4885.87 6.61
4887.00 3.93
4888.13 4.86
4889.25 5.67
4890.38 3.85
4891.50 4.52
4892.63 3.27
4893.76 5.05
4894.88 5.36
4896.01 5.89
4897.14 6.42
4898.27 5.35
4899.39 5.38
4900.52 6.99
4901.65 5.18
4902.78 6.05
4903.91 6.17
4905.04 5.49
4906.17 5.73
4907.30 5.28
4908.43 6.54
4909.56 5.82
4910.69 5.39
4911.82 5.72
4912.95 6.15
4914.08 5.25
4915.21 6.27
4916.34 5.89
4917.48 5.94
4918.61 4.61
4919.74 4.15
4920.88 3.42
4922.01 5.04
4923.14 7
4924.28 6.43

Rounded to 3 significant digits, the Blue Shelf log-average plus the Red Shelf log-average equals 1.51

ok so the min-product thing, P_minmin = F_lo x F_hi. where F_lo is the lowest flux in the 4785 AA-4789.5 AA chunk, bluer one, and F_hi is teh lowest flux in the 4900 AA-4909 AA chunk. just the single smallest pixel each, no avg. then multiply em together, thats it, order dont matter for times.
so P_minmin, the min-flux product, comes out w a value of 18.4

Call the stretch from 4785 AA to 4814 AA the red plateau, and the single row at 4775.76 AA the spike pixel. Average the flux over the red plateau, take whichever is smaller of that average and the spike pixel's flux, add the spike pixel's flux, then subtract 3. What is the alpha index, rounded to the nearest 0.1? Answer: 8.3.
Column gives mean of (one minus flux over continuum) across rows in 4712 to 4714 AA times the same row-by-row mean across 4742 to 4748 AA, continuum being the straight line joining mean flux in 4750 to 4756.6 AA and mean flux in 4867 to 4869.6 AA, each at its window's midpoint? 0.01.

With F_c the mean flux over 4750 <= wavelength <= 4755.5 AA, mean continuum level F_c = 4.8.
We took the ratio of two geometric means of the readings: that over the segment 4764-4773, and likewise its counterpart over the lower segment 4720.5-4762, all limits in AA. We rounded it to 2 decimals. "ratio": 1.02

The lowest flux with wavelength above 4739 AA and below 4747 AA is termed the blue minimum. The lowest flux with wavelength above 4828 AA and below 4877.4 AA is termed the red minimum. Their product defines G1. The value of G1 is 19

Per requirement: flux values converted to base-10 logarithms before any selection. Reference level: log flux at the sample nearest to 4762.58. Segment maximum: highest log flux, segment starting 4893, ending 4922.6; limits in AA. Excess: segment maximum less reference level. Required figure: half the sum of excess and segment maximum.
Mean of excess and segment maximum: 0.44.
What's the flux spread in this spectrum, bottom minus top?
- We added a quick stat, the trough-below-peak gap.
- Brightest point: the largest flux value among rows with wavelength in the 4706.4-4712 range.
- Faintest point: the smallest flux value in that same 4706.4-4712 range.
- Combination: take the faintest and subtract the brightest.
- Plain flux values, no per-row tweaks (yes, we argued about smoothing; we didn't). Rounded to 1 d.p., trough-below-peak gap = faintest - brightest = -1.5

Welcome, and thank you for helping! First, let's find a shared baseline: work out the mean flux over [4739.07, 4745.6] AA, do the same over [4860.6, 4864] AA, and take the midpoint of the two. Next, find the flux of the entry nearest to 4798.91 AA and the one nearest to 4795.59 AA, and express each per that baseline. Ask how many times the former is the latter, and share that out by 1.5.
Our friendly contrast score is 0.63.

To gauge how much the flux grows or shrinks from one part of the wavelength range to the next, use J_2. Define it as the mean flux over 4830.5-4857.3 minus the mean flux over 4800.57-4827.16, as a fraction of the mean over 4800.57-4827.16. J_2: -0.07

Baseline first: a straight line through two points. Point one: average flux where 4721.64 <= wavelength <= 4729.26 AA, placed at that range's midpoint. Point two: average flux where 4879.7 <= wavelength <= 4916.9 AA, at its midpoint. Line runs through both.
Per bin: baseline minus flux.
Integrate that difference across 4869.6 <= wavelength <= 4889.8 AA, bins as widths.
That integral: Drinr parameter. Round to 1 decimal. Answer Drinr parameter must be -7.0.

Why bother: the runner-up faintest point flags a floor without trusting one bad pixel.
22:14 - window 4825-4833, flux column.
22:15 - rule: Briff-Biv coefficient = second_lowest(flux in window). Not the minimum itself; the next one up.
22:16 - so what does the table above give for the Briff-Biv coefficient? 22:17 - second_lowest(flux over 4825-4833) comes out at 4.63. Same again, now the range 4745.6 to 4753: 4.75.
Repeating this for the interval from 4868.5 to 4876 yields 5.01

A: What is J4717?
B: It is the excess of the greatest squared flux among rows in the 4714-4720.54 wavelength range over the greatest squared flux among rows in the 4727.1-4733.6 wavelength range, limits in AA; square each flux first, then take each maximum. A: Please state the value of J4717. 13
